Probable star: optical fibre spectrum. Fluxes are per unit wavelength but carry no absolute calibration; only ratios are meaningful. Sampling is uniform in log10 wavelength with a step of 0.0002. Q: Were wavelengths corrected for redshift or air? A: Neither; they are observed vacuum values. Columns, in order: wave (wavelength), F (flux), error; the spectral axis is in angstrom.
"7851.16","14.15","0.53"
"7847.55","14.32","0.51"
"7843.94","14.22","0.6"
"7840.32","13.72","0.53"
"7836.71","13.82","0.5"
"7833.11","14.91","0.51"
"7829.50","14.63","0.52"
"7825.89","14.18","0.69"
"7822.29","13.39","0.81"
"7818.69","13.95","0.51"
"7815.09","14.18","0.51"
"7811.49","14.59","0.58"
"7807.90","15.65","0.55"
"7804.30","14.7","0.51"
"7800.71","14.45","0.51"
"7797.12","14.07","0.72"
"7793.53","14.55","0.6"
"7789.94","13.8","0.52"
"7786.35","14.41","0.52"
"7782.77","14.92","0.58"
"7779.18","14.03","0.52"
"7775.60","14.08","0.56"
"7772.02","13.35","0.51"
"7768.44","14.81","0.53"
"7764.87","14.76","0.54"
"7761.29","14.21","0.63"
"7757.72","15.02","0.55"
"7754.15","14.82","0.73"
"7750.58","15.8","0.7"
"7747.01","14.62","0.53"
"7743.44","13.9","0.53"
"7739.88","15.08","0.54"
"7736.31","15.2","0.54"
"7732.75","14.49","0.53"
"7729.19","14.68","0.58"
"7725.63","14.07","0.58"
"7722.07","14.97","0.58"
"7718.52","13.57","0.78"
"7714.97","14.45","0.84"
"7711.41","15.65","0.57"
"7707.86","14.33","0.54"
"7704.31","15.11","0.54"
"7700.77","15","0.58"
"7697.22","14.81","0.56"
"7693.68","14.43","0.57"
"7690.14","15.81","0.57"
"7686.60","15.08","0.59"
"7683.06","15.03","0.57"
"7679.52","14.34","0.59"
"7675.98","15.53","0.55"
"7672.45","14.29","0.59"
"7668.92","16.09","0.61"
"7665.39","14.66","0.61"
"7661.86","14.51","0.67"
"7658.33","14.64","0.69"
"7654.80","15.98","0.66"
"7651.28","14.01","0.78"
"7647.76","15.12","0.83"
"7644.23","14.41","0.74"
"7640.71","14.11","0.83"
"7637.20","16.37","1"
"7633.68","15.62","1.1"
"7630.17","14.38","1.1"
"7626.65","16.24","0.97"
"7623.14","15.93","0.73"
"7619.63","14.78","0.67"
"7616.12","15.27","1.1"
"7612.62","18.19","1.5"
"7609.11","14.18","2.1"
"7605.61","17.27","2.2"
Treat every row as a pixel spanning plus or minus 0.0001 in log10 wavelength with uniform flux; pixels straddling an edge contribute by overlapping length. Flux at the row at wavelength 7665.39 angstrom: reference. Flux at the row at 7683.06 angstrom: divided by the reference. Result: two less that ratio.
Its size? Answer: 0.97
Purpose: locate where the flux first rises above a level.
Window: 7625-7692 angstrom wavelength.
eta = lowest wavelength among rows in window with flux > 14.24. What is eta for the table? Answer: 7626.65 angstrom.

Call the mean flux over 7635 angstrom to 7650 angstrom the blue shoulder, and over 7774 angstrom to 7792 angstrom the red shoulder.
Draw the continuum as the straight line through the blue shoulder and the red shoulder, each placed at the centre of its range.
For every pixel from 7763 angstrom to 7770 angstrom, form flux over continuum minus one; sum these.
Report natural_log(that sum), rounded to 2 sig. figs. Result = -2.8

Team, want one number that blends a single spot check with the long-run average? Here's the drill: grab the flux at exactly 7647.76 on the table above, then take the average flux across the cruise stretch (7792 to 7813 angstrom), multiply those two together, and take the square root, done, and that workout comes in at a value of 14.9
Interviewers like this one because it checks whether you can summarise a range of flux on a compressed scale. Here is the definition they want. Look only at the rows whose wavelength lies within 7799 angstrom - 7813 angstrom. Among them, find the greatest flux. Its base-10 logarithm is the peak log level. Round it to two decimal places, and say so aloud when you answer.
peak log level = 1.19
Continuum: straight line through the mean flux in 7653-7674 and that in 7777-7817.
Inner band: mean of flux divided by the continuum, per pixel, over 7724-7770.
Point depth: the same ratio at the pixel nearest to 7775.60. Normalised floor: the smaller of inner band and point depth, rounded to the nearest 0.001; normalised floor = 0.966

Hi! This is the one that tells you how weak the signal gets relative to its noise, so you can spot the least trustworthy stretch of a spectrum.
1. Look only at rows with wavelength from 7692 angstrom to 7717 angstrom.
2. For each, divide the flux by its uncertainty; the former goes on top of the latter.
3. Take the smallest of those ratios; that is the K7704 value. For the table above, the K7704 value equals 17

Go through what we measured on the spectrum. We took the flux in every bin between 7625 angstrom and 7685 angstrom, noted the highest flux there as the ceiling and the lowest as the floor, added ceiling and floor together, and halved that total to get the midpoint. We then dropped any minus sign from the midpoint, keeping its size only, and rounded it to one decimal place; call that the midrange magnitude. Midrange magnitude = 15.2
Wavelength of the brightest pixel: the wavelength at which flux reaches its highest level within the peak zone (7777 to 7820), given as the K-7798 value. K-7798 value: 7807.90 angstrom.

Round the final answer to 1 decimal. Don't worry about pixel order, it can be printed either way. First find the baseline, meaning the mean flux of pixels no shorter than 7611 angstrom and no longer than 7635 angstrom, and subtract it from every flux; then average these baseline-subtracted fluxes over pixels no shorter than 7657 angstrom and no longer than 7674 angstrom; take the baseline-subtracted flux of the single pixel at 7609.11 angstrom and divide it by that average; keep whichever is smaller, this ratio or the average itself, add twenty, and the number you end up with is 19.1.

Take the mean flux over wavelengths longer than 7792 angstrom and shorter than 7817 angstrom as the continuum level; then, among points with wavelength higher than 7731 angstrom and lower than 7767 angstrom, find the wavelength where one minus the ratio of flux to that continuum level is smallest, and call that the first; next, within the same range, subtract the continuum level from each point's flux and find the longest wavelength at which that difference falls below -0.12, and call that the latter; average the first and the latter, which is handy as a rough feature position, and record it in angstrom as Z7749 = 7755.9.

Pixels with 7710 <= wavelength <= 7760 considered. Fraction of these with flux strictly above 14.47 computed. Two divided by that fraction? 2.8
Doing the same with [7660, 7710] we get 2.8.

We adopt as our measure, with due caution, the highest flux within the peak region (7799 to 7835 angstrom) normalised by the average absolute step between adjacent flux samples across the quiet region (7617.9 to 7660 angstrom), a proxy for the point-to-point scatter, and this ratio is 13.2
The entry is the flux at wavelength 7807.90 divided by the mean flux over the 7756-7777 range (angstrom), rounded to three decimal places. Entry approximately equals 1.089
